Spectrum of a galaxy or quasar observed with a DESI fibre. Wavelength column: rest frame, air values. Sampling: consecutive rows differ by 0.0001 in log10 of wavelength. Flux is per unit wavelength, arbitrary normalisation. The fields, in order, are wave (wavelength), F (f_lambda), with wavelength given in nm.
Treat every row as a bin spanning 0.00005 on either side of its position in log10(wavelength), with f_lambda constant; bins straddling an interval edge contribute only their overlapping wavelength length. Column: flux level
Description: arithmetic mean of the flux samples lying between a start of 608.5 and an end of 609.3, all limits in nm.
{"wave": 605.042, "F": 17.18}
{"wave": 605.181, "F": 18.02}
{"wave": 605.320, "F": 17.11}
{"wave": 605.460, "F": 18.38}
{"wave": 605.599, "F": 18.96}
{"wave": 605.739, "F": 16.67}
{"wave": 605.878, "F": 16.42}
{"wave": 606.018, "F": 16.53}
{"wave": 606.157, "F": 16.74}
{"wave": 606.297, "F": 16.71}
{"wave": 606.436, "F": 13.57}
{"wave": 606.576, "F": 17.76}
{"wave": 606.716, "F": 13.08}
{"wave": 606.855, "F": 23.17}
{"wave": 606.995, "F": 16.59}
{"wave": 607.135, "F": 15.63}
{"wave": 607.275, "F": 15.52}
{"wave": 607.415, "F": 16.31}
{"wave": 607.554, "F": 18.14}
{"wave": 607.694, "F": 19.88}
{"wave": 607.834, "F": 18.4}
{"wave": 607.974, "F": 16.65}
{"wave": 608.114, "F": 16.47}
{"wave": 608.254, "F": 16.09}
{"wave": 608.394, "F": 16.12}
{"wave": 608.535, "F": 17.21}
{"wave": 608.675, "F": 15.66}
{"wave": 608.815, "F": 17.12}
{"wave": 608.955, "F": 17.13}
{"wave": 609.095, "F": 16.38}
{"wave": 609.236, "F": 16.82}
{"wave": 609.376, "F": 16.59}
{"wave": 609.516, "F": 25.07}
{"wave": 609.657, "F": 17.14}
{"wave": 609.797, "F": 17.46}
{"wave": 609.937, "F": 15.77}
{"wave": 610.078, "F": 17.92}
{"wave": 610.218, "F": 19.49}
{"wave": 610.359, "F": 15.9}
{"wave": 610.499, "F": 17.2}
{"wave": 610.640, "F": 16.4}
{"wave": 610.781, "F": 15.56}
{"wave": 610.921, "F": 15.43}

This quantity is 16.7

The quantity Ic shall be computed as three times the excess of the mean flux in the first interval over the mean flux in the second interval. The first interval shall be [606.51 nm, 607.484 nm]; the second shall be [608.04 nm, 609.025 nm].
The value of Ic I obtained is 1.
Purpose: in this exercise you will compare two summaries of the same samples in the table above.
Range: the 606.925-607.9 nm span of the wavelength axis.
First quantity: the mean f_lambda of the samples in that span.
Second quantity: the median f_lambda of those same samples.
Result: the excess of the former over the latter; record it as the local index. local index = 0.62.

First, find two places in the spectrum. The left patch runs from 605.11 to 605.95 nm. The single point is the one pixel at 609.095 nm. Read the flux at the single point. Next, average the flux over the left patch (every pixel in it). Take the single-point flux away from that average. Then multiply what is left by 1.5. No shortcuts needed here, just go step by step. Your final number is 1.8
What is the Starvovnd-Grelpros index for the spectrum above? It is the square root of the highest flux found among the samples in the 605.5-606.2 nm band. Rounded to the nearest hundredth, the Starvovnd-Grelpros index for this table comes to 4.35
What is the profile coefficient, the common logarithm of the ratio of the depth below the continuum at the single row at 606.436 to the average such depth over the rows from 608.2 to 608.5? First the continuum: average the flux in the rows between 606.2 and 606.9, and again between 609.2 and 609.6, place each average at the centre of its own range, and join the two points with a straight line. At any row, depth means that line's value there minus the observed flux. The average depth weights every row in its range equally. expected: 0.1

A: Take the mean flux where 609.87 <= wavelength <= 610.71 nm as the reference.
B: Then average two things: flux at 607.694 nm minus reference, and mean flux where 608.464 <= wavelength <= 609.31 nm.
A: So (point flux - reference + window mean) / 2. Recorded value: 9.7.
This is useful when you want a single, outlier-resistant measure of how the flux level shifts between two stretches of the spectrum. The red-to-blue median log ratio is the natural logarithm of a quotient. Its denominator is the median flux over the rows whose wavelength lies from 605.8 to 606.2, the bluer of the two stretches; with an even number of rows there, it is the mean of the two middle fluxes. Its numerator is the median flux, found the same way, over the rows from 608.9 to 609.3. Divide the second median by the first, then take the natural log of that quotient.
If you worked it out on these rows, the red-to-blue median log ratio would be 0.02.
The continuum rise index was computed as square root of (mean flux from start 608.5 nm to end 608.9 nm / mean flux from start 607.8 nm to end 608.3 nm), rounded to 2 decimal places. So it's 0.99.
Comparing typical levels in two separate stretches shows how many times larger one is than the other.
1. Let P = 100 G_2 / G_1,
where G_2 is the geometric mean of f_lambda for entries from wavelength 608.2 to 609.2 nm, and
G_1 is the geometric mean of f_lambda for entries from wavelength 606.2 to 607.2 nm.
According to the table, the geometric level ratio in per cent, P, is 100.8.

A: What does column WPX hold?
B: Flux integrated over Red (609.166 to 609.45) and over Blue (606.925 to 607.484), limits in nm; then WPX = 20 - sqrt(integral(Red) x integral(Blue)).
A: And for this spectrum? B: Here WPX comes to 13.5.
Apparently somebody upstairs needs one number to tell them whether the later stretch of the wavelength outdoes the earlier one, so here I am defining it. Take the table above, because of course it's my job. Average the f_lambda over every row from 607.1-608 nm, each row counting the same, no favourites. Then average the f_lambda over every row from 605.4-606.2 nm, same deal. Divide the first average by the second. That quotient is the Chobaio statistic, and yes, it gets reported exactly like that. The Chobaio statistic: 1.00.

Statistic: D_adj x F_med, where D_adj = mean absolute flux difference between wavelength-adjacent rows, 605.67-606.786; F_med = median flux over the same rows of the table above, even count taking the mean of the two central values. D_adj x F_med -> 30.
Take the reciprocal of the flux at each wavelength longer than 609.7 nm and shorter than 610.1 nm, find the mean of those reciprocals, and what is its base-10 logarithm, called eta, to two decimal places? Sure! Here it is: -1.23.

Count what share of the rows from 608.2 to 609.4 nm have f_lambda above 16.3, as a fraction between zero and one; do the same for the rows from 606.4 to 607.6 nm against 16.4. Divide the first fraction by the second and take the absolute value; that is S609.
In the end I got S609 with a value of 1.50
